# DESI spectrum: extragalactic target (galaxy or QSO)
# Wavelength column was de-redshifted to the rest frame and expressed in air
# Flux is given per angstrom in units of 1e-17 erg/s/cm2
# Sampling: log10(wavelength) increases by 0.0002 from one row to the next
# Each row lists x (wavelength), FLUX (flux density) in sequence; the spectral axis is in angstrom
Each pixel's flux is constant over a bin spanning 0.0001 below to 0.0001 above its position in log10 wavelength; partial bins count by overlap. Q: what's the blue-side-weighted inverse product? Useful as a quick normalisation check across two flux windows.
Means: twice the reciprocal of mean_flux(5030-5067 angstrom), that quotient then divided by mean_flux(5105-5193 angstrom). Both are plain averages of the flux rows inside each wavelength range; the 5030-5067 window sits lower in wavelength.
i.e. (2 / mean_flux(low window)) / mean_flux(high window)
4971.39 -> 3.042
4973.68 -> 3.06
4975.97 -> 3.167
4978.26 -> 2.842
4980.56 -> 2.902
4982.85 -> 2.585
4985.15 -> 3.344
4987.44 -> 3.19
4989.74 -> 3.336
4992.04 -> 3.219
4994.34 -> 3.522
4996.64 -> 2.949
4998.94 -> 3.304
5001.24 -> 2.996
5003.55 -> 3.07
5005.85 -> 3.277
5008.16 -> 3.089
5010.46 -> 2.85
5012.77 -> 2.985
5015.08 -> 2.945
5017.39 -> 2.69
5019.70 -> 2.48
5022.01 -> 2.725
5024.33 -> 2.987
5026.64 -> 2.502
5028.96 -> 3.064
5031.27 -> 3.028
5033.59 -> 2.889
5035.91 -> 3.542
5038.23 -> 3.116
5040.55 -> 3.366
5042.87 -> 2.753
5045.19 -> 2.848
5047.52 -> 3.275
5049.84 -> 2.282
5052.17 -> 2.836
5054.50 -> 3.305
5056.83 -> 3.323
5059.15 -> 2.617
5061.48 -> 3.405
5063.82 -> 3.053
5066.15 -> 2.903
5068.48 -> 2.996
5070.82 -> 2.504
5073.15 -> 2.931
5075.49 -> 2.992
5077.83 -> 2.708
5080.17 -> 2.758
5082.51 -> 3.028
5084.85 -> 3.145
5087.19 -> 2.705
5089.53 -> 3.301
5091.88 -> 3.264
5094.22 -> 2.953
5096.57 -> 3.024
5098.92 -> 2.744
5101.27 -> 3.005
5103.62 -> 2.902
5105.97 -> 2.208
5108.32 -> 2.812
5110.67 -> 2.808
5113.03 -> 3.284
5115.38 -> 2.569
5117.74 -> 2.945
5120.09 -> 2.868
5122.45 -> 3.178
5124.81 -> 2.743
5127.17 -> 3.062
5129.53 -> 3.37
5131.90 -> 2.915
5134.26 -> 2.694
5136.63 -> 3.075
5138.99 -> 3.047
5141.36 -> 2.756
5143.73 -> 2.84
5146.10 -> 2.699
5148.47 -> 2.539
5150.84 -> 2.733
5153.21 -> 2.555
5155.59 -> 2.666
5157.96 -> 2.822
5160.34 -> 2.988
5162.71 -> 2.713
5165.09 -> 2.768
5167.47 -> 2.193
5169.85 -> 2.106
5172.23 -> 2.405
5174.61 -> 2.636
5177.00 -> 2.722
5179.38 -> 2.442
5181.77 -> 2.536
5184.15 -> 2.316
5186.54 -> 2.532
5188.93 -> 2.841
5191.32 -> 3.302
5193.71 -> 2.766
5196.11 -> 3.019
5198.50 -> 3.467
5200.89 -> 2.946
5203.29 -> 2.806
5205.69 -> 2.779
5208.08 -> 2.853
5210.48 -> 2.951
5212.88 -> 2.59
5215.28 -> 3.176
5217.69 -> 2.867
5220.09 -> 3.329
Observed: 0.24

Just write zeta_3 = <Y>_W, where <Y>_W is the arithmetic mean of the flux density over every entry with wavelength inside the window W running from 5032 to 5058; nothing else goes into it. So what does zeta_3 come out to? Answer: 3.05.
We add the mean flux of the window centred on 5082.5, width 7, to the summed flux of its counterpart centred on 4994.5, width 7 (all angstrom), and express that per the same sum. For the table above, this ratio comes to 1.31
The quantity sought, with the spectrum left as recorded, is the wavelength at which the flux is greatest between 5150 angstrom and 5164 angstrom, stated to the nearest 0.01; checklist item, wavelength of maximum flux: 5160.34 angstrom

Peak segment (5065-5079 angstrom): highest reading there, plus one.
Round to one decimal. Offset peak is 4.0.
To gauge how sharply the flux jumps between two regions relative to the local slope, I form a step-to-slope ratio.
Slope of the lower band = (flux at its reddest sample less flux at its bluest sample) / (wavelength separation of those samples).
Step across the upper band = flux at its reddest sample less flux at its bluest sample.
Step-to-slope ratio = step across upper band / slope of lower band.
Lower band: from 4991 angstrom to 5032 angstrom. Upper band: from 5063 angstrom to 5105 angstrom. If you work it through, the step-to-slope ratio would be 31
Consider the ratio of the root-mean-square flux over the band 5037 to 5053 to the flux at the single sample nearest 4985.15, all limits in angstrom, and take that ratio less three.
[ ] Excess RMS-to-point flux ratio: -2.12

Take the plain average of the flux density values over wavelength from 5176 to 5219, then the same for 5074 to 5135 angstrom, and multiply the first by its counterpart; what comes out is 8.3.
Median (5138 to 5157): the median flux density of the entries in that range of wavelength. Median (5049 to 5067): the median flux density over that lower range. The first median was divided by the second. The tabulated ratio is 0.912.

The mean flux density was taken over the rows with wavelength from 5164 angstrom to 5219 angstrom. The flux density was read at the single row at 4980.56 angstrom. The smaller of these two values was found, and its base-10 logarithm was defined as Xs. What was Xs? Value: 0.438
